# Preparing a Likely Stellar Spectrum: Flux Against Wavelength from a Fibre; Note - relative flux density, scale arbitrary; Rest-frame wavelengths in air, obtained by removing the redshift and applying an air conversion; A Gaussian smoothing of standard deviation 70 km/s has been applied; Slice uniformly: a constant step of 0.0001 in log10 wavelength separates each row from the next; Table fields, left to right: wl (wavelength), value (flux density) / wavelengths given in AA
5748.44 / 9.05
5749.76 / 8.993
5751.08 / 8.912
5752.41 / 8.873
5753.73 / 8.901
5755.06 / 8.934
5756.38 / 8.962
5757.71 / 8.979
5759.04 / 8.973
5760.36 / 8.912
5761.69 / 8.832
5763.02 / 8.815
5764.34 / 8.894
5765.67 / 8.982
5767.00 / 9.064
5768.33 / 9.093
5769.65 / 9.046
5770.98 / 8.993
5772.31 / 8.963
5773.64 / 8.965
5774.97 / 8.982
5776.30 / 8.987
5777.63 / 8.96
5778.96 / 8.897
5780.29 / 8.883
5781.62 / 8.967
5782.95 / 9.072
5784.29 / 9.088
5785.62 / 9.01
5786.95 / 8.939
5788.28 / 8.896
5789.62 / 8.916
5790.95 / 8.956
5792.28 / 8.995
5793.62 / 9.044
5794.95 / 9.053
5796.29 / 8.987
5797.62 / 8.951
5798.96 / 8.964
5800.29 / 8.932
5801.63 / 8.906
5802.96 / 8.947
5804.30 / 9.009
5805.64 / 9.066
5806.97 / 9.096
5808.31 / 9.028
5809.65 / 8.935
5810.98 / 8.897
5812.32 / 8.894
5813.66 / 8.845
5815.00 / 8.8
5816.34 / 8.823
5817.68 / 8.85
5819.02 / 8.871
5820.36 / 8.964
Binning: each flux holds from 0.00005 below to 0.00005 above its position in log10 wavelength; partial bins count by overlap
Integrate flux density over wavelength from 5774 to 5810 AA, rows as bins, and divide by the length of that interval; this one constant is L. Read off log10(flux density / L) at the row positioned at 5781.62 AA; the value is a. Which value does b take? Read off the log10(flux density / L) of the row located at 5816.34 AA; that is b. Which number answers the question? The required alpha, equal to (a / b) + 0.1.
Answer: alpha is 0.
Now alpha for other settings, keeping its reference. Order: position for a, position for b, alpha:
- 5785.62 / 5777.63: -1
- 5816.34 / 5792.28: -10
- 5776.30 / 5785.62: 0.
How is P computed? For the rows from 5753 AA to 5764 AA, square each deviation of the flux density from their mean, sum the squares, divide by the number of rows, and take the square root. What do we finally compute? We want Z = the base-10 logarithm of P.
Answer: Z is -1.2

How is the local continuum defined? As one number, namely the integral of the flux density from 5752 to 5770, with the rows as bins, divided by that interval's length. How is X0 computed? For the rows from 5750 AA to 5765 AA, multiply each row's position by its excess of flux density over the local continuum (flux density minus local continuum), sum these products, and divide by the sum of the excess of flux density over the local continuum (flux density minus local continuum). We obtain 5759.4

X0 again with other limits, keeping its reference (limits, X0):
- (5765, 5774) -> 5768.6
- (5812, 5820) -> 5815.8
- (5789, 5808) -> 5800.9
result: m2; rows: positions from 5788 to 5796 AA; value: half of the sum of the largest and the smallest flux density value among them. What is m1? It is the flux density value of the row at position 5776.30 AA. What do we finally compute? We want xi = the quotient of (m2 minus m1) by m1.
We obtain -0.001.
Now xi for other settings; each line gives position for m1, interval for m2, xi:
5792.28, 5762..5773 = -0.005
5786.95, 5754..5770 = 0.002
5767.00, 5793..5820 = -0.013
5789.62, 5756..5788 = 0.004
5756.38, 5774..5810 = 0.003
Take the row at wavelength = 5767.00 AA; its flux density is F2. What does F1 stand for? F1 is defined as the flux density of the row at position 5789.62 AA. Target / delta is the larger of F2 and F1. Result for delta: 9.06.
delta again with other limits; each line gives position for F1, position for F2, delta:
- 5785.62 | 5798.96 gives 9.01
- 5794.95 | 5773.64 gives 9.05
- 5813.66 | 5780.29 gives 8.88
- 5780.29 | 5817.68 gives 8.88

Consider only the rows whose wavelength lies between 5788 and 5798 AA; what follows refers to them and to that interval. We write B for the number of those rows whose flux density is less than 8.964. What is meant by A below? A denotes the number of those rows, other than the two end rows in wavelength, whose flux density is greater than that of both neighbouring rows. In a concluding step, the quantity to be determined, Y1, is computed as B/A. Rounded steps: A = 1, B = 4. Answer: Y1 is 4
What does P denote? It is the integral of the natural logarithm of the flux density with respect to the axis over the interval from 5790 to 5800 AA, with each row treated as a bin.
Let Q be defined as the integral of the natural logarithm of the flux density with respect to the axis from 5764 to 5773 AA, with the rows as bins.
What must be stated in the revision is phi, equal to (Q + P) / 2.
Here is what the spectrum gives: 20.87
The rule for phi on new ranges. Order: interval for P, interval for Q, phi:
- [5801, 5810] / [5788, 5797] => 19.76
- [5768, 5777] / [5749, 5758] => 19.75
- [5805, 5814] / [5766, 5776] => 20.87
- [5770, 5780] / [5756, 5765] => 20.80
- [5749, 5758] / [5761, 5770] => 19.73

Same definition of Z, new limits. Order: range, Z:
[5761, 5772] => -1.0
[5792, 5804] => -1.3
